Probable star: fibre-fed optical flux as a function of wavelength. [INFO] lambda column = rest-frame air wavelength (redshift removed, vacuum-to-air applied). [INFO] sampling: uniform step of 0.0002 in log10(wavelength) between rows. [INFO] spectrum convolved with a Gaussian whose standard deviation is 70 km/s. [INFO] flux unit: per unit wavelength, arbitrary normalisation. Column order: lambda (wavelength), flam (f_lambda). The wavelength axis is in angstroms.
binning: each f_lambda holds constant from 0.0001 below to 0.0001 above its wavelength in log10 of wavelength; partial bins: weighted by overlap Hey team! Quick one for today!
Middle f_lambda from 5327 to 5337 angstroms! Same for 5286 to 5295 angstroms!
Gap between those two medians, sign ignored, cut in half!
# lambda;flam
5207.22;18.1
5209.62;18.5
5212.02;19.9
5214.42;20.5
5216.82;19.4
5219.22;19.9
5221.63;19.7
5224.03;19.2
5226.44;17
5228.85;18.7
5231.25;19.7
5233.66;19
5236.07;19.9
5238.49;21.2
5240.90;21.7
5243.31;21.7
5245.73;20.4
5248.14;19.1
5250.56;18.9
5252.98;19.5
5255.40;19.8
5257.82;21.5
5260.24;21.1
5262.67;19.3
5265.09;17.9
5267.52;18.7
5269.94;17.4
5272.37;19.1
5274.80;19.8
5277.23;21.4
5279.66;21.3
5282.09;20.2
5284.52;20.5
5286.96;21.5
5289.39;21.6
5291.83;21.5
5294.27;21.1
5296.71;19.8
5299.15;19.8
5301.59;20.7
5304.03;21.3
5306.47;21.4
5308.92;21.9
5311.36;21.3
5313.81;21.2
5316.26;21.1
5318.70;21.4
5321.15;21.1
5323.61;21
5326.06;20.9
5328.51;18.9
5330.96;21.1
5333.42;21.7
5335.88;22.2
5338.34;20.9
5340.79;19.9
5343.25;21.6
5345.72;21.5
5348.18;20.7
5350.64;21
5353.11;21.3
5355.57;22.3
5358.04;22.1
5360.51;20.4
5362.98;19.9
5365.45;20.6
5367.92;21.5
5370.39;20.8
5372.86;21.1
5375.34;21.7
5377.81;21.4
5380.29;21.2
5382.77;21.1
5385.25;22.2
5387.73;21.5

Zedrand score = 0.05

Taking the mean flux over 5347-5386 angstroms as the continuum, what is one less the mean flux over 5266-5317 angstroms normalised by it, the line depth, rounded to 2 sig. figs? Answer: 0.029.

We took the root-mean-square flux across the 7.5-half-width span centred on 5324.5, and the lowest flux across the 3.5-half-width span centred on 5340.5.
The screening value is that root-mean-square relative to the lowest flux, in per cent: 104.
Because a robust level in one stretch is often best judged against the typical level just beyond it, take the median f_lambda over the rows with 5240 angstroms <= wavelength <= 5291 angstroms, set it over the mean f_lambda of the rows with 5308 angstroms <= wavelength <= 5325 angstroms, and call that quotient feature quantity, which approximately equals 0.95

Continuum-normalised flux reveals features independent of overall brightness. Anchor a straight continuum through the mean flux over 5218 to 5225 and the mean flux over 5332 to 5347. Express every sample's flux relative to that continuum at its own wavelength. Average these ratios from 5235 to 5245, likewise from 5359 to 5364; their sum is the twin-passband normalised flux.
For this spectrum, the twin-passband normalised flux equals 2.00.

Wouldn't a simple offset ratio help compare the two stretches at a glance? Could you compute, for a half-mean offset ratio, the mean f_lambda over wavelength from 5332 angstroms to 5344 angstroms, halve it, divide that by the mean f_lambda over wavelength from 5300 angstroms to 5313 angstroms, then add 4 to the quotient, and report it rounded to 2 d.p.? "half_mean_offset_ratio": 4.50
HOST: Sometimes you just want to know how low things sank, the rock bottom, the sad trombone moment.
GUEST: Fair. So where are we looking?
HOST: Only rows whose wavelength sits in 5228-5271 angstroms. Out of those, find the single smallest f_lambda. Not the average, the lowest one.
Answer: 17.4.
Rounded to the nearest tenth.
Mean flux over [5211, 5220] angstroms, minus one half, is 19.4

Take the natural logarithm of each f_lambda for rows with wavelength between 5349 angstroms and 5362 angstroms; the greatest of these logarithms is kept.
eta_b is 3.105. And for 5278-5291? 3.073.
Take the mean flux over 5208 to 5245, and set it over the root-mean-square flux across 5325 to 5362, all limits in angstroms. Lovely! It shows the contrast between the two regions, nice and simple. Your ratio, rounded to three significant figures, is 0.934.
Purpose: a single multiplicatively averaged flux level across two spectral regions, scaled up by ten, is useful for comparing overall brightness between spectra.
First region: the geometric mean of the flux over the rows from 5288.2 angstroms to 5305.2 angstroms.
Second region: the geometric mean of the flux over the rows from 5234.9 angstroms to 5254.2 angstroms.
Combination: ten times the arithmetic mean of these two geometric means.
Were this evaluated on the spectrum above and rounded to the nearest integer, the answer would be 205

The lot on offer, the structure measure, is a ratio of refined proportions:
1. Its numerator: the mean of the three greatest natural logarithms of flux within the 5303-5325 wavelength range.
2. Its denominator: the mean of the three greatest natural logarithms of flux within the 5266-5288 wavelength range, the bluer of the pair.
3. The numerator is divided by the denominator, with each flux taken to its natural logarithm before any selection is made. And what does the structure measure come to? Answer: 1.00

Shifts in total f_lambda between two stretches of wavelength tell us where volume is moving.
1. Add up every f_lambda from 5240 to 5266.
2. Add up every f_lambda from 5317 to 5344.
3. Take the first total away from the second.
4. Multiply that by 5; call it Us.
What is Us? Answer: 49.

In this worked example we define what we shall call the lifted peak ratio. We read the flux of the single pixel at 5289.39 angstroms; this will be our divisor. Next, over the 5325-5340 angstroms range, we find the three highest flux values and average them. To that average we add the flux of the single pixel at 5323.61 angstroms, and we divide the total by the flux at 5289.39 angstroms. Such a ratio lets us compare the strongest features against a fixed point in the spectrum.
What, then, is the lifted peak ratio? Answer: 1.975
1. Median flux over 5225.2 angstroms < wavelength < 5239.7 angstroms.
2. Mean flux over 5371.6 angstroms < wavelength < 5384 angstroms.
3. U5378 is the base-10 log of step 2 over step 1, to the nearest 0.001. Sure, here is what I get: 0.042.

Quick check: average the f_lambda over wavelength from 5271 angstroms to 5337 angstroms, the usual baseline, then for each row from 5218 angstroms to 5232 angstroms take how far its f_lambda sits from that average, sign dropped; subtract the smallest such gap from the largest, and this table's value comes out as 2.9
